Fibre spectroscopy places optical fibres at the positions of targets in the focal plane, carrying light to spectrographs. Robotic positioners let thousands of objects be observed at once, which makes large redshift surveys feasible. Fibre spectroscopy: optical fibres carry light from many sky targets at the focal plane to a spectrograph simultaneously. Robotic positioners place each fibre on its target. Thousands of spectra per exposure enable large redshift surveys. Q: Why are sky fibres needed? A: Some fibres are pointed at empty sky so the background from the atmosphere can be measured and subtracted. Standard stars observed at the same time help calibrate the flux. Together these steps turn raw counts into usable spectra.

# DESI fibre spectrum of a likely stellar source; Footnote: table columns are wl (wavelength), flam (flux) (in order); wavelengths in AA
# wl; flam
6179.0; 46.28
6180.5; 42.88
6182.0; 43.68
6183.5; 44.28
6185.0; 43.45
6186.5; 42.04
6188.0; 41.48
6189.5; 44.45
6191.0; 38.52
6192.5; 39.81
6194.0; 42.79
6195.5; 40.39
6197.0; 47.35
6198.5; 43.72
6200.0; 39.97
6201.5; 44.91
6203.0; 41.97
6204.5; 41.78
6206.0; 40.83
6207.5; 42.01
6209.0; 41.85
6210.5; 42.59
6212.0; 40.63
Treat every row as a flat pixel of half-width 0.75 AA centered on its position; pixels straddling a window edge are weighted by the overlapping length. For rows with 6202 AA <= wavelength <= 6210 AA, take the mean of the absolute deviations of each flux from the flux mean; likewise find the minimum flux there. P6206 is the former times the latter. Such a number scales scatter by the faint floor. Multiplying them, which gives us 14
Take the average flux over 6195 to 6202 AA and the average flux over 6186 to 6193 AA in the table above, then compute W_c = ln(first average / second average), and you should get 0.048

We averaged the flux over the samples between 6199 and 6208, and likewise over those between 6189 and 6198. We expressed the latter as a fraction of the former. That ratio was 1.01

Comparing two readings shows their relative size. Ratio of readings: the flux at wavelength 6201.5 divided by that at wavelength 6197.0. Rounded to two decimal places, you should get 0.95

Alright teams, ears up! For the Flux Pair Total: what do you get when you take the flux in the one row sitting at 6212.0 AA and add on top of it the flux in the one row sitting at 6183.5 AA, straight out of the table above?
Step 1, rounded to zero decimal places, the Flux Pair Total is 85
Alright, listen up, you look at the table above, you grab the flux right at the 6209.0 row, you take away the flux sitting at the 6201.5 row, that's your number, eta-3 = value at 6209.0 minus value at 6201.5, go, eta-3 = -3.1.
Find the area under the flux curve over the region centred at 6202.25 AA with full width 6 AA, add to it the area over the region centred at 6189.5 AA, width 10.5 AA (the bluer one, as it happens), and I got 692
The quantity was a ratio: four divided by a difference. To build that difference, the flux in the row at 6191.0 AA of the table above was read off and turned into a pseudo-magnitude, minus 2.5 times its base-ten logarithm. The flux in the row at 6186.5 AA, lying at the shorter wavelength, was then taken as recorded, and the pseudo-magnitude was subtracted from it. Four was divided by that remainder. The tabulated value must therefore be 0.0869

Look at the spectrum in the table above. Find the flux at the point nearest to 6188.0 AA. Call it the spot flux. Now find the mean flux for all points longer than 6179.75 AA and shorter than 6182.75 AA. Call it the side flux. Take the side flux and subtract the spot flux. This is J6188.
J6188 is 1.8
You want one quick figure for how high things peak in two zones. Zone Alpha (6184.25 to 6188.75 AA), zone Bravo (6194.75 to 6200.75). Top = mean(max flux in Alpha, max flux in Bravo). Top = 45.4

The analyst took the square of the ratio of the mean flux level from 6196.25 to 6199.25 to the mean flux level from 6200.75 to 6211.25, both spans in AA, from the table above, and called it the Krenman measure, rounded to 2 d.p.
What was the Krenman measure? 1.16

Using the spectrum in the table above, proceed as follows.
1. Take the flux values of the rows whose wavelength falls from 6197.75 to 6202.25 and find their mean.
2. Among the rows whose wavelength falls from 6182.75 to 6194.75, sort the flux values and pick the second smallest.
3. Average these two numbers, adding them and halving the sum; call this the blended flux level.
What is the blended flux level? 41.3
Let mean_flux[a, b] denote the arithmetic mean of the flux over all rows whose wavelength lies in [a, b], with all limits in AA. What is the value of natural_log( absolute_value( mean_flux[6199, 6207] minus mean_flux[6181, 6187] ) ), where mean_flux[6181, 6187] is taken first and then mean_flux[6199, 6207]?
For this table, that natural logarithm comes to 0.4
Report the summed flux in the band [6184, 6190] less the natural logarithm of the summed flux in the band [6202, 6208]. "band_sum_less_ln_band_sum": 166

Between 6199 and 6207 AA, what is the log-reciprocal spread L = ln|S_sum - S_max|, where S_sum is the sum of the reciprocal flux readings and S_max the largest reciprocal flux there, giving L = -2.36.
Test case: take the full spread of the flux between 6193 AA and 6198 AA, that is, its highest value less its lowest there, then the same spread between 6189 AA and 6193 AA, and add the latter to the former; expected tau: 12.9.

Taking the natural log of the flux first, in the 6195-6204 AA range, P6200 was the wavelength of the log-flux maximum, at 6197.0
